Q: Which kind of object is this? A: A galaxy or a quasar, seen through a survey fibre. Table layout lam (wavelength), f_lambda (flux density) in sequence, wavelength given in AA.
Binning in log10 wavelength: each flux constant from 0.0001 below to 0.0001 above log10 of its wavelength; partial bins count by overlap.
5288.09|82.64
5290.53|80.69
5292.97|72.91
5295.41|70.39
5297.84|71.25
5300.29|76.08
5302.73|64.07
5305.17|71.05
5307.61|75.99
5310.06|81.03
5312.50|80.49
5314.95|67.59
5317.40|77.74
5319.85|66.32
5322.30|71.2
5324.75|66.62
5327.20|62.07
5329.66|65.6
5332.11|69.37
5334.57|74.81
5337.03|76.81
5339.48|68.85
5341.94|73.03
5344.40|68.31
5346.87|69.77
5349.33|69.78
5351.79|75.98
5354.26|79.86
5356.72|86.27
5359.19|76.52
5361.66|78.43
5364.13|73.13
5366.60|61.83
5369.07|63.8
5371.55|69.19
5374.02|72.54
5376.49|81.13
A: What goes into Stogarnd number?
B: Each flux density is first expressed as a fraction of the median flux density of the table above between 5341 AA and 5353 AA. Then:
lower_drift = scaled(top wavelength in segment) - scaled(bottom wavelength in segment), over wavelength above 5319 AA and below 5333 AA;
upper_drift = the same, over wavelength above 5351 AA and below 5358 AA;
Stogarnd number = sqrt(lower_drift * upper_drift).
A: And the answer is 0.080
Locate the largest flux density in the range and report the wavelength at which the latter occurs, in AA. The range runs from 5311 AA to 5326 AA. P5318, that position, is 5312.50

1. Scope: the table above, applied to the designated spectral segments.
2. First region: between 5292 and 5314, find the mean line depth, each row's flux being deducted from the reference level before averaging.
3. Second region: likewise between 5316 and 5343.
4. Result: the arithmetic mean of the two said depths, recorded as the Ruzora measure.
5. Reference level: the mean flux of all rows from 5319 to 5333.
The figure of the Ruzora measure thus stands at -5.1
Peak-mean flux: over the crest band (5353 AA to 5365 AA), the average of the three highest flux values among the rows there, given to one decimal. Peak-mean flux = 81.5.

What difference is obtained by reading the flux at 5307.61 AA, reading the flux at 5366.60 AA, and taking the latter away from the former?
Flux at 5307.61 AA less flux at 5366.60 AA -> 14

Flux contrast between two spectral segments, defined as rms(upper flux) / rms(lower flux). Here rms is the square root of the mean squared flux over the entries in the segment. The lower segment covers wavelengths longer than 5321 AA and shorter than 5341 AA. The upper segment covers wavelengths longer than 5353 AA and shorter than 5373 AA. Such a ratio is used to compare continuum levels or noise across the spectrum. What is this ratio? 1.06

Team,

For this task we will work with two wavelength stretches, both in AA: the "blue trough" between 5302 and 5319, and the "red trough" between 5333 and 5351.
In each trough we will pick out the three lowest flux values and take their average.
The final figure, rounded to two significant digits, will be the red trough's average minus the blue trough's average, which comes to 1.4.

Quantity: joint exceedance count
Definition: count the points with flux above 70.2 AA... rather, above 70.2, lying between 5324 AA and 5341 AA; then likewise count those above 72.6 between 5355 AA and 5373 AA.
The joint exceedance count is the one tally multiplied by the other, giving 8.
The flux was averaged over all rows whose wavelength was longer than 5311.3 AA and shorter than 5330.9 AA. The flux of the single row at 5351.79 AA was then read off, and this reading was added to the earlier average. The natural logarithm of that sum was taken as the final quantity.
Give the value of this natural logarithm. 4.98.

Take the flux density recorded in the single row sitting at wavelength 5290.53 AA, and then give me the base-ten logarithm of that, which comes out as 1.91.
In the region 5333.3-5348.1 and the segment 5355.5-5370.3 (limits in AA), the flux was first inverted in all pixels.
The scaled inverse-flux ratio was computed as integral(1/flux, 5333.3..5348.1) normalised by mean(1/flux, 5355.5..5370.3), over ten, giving 1.49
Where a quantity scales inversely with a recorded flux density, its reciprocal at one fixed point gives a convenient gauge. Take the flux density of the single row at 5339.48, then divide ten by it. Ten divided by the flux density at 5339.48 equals 0.145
